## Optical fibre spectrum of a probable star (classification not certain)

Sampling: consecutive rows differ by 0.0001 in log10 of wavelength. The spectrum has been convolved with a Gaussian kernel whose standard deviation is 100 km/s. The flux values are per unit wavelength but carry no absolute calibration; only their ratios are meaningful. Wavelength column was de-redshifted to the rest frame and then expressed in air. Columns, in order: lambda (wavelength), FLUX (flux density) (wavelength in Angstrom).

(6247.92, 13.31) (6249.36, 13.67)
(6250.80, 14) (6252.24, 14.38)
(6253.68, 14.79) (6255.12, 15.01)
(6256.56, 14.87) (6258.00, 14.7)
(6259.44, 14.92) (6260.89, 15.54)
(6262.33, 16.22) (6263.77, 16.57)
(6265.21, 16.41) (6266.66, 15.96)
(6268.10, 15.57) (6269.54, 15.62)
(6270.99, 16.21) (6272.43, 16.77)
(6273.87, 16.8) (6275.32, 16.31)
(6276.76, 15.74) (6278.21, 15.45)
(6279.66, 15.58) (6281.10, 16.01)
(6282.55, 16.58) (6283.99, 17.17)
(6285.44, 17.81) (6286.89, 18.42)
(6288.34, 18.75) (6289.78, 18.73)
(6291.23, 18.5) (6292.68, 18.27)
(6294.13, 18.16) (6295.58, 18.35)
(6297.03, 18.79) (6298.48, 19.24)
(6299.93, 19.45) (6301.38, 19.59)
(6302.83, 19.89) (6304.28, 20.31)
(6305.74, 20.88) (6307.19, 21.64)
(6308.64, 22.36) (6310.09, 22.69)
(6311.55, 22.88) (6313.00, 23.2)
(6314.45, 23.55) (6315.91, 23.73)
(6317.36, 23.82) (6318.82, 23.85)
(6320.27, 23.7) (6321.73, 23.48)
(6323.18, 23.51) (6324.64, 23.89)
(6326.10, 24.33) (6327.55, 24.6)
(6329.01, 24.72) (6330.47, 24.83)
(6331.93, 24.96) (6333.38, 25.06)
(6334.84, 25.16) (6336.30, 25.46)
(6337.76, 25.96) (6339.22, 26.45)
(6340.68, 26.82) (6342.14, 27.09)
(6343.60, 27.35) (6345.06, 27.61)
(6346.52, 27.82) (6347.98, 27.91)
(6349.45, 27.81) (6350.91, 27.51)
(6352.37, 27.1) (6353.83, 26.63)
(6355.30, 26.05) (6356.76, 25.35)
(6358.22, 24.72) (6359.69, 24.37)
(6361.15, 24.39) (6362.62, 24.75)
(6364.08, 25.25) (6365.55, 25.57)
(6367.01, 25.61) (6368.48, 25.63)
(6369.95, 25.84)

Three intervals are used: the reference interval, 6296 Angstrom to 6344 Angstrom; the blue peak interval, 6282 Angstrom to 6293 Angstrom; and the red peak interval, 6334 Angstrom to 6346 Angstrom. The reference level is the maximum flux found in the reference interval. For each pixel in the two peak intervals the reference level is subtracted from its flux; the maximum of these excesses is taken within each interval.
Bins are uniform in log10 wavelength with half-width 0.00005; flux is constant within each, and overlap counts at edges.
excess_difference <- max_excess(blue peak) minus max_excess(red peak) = -8.9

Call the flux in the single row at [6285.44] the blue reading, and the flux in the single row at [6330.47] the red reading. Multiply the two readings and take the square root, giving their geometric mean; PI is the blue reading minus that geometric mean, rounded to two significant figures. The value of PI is -3.2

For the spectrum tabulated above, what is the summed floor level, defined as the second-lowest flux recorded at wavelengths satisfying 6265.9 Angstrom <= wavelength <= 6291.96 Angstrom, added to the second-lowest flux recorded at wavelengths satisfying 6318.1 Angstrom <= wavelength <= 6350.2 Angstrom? 39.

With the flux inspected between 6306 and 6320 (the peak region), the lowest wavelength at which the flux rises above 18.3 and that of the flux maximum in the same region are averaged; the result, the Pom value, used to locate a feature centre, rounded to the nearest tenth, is 6313.0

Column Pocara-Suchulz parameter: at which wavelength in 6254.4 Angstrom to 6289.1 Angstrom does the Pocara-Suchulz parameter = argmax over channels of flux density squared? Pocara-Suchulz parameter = 6288.34 Angstrom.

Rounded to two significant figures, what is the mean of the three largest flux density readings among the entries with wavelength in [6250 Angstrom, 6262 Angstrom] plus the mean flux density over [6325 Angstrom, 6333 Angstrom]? 40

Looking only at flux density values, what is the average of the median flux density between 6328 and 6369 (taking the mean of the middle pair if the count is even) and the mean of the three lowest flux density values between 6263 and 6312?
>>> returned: 20.6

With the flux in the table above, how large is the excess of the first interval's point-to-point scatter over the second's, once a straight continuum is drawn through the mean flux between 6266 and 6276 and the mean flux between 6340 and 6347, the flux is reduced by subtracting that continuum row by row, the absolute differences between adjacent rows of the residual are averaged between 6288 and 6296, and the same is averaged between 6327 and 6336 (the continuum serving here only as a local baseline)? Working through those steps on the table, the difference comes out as 0.19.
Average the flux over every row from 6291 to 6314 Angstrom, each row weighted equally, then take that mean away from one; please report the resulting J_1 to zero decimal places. -19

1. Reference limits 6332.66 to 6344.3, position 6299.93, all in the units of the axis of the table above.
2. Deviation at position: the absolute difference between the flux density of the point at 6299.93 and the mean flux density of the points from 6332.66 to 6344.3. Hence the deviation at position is 6.7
